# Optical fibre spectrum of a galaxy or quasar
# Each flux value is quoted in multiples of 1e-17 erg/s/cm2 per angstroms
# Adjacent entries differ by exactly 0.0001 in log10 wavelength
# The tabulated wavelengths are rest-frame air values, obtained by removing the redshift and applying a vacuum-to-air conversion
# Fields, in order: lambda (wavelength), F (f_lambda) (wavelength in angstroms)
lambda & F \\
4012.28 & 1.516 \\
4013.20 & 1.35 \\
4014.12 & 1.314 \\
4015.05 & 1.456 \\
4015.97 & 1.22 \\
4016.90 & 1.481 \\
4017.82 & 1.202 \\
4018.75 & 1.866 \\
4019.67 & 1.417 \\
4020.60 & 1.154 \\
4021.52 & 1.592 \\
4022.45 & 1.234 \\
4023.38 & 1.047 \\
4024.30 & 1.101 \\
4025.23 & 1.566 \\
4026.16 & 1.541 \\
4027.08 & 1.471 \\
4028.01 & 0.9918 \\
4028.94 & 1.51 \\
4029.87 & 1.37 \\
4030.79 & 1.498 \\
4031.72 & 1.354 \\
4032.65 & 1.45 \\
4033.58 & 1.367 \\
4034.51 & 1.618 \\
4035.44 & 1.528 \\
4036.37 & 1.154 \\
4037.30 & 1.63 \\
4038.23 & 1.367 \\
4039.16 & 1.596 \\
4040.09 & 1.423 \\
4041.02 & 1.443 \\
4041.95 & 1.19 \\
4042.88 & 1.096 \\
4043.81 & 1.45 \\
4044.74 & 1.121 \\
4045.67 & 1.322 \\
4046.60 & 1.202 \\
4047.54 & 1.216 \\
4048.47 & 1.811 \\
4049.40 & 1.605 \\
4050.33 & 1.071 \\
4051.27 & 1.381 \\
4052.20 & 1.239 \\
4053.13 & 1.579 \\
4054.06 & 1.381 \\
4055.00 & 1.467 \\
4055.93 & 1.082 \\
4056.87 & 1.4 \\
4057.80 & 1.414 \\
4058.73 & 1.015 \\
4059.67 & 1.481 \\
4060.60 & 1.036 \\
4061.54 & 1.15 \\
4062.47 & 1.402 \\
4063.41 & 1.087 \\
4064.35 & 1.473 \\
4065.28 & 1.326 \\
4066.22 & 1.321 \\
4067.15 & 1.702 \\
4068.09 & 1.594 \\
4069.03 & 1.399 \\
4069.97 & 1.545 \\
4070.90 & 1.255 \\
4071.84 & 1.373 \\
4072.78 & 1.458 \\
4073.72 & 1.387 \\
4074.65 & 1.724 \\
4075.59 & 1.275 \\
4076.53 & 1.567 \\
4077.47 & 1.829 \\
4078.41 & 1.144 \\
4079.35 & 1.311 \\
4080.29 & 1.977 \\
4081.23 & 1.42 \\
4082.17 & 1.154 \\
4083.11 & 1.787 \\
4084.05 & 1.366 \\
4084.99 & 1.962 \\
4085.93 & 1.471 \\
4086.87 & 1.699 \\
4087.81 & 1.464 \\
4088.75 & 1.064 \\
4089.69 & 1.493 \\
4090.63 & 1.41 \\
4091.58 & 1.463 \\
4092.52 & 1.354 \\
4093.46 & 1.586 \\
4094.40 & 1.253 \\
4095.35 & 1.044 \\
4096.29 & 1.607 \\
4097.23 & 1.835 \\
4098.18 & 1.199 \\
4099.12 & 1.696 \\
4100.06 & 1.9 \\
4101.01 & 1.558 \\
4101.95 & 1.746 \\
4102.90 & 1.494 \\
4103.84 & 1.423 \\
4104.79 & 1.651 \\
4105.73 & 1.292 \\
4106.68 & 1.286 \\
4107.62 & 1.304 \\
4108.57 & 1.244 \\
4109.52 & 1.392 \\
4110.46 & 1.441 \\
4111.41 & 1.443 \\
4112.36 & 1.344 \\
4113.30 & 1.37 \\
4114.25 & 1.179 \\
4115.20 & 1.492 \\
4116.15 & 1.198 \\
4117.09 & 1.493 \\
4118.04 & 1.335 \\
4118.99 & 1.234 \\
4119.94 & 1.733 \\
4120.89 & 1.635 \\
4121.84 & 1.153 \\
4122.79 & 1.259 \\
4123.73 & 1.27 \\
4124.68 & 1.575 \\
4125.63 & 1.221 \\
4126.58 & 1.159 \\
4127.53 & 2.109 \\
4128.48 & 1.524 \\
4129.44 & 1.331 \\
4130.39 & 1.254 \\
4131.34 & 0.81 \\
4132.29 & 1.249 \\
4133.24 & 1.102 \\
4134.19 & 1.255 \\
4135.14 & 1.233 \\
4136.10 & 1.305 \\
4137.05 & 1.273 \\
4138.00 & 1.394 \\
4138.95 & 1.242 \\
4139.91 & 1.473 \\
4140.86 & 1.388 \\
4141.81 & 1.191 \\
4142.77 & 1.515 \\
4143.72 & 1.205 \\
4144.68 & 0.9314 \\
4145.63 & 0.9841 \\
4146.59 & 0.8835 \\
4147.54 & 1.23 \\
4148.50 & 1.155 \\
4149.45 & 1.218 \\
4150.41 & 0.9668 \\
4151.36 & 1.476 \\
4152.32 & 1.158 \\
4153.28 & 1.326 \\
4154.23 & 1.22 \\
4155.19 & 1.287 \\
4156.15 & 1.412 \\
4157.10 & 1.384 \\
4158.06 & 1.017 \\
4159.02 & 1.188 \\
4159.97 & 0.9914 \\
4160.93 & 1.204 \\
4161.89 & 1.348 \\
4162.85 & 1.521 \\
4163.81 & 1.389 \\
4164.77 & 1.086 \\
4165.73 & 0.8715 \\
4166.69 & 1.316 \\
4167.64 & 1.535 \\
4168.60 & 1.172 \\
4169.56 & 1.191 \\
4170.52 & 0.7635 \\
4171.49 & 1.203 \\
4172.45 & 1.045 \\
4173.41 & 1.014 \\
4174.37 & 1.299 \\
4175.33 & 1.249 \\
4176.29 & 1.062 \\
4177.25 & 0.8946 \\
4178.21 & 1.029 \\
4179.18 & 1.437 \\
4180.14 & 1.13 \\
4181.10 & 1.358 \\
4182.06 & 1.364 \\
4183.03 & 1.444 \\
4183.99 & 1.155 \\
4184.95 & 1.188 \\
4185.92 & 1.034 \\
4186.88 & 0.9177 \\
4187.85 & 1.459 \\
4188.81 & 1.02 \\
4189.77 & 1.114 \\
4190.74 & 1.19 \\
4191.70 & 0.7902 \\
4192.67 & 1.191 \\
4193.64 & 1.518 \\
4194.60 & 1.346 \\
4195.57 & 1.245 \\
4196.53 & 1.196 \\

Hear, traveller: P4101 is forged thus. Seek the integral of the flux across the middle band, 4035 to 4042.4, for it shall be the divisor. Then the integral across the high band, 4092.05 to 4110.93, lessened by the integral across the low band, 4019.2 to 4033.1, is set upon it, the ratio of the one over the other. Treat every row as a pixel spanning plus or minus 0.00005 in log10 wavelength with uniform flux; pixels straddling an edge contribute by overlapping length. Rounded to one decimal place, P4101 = 0.8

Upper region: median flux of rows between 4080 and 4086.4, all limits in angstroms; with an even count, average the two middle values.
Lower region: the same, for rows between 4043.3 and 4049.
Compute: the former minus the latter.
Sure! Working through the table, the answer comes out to 0.20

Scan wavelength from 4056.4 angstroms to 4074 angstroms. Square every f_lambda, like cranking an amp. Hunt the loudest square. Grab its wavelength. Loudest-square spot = 4067.15 angstroms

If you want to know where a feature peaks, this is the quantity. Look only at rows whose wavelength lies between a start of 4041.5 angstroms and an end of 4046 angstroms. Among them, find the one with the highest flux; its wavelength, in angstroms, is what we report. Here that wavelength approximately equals 4043.81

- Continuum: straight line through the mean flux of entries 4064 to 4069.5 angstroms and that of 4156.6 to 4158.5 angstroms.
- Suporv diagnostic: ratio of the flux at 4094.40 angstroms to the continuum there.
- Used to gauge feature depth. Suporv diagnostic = 0.90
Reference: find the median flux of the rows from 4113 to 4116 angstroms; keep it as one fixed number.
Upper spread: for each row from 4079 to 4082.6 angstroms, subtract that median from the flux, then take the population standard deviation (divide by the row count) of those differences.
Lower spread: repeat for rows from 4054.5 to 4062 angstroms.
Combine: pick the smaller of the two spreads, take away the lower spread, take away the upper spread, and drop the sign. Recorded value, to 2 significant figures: 0.31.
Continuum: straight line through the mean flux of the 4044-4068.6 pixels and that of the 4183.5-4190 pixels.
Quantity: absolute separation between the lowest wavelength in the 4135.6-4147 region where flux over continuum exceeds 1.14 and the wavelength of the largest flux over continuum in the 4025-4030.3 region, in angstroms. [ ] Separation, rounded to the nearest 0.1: 112.8 angstroms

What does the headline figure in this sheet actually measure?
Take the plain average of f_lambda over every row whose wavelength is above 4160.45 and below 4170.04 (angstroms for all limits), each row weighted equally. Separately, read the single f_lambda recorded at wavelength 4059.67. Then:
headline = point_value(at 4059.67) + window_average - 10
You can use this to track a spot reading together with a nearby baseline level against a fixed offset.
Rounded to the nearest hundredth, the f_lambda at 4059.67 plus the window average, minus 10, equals -7.26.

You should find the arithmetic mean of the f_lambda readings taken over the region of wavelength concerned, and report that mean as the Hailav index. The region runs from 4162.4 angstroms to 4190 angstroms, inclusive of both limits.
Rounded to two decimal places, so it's 1.18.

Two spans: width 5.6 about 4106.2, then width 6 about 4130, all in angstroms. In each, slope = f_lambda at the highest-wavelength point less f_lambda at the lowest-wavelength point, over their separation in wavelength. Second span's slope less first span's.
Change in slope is -0.143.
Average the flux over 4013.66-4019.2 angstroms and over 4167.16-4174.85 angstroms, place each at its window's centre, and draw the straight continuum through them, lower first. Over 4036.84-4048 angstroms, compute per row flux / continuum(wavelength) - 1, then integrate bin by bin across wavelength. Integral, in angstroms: -0.3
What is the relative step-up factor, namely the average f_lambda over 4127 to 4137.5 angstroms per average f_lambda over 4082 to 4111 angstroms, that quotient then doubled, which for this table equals 1.78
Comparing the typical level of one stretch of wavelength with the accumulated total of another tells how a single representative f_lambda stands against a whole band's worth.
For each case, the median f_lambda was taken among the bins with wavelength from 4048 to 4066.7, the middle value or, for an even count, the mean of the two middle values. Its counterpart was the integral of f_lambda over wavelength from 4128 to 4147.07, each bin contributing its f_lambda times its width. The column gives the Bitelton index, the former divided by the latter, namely 0.059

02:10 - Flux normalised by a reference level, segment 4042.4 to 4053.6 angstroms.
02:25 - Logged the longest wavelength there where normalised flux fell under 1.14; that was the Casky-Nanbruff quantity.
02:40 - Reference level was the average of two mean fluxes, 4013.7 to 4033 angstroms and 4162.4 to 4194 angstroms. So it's 4052.20 angstroms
